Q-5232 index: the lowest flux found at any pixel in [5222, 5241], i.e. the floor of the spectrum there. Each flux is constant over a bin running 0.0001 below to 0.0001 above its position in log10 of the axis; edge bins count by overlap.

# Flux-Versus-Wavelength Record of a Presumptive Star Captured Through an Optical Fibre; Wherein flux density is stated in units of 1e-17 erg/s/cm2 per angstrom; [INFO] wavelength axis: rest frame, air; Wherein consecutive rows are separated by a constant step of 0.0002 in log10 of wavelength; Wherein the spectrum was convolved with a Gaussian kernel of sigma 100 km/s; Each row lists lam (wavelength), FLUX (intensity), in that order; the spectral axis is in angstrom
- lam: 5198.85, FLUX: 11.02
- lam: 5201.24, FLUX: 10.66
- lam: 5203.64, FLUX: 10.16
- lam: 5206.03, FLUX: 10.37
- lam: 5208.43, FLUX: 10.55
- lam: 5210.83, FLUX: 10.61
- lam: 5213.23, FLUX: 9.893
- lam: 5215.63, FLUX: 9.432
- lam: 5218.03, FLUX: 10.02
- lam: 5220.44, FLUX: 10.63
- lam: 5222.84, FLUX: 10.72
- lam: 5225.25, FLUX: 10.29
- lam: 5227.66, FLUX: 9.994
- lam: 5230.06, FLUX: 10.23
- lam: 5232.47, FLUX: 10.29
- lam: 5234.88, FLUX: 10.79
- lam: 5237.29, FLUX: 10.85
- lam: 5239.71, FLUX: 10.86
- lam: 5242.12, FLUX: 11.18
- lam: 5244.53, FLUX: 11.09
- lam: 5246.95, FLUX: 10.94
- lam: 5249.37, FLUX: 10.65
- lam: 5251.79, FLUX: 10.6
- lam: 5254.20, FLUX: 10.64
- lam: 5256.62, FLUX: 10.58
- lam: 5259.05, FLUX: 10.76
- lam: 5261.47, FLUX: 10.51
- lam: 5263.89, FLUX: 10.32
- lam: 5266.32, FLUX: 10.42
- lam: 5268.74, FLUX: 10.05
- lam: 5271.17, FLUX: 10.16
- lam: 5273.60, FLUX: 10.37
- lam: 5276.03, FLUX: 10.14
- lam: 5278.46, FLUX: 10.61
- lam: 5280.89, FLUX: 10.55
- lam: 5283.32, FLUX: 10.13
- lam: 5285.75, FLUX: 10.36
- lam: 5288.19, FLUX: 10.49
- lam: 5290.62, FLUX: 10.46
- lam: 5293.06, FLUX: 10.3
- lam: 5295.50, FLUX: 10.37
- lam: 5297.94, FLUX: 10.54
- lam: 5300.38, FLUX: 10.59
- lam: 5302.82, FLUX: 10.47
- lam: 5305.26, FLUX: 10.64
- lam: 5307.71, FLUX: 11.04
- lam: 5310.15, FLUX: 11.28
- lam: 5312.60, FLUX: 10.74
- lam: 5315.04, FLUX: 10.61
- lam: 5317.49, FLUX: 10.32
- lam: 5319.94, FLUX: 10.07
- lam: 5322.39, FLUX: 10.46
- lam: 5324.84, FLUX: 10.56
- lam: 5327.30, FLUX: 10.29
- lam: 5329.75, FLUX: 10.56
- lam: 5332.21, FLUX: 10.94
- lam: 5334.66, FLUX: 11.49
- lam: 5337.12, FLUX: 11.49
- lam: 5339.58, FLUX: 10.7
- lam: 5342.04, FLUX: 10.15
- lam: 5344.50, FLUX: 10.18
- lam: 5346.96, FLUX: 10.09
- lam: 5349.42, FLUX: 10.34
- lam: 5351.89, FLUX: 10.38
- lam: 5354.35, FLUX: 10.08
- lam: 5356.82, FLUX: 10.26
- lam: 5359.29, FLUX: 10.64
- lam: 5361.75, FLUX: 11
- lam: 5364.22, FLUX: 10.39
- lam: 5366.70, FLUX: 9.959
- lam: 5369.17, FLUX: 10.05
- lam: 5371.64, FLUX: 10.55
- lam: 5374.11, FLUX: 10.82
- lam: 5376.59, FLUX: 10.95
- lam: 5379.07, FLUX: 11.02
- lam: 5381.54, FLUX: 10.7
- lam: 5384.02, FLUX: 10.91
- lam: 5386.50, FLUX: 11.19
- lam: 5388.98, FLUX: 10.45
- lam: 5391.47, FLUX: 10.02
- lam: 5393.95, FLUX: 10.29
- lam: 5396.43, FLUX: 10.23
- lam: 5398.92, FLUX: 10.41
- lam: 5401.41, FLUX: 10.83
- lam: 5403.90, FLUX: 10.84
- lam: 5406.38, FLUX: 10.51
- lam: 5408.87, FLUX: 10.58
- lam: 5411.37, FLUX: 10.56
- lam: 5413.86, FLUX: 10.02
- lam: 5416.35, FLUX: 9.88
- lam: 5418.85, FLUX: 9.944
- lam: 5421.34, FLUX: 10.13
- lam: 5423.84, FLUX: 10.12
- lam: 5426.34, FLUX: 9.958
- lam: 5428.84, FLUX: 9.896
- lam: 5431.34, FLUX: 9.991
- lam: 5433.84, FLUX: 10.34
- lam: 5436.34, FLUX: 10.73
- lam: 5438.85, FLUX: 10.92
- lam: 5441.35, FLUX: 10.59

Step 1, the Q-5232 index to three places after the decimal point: 9.994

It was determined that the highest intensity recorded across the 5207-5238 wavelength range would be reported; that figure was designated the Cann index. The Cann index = 10.85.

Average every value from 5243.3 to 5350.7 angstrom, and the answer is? 10.5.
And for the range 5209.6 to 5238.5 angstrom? 10.3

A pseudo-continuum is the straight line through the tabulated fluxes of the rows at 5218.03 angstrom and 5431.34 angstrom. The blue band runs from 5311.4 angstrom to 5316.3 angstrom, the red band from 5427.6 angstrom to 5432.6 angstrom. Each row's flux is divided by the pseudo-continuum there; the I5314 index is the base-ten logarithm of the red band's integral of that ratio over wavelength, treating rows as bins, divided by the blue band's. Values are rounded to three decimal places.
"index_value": -0.021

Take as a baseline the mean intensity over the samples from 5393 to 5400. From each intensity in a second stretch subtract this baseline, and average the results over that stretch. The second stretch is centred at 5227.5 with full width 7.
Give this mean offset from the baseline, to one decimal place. -0.1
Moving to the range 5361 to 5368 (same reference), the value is 0.1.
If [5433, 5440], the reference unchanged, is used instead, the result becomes 0.4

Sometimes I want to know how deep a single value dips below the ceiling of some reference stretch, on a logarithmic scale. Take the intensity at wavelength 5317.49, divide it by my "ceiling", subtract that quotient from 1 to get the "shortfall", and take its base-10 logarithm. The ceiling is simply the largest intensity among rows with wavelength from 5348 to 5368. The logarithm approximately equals -1.21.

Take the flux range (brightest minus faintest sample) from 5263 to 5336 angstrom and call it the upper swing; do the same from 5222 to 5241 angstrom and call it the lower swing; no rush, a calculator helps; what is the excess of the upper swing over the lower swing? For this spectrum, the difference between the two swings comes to 0.6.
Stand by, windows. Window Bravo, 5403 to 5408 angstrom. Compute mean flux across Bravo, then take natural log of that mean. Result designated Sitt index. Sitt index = 2.37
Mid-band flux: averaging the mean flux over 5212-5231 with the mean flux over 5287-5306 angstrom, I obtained 10.3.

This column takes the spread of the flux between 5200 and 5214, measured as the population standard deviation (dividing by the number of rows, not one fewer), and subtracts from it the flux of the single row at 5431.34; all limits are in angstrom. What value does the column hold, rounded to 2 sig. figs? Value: -9.7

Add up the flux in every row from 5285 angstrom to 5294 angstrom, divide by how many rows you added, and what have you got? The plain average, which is 10.4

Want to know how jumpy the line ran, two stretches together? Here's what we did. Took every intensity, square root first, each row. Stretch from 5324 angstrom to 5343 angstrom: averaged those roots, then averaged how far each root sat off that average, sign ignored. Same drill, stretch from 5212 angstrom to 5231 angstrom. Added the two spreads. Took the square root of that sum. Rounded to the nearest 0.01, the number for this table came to 0.33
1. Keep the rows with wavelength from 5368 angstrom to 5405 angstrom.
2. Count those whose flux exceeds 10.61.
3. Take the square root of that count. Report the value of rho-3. 2.83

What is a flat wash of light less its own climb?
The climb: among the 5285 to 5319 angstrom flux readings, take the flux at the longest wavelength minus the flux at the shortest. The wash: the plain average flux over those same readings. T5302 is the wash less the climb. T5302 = 10.6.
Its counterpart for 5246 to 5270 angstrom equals 11.4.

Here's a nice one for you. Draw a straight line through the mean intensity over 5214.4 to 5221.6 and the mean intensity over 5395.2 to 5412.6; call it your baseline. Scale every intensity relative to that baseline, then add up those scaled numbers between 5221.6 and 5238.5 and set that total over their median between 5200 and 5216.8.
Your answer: 7.01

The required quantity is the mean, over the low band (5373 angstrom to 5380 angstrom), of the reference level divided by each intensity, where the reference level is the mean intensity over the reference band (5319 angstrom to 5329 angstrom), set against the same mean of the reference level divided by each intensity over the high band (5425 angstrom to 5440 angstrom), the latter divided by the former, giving 1.06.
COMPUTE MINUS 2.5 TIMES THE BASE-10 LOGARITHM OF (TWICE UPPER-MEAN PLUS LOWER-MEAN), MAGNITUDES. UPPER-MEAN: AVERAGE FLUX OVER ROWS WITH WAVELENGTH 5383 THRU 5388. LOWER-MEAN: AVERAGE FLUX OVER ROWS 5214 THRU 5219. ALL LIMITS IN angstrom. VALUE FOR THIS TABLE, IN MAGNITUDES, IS -3.76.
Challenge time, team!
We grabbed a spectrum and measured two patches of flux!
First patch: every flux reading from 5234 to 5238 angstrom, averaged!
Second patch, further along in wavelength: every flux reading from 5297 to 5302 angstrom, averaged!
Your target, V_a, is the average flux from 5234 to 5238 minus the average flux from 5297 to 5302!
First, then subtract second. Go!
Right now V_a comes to 0.26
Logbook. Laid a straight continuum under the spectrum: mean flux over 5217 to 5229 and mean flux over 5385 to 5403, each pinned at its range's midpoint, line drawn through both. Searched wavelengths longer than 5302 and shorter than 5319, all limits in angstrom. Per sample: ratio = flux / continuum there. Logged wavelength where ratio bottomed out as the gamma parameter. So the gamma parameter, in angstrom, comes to 5317.49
